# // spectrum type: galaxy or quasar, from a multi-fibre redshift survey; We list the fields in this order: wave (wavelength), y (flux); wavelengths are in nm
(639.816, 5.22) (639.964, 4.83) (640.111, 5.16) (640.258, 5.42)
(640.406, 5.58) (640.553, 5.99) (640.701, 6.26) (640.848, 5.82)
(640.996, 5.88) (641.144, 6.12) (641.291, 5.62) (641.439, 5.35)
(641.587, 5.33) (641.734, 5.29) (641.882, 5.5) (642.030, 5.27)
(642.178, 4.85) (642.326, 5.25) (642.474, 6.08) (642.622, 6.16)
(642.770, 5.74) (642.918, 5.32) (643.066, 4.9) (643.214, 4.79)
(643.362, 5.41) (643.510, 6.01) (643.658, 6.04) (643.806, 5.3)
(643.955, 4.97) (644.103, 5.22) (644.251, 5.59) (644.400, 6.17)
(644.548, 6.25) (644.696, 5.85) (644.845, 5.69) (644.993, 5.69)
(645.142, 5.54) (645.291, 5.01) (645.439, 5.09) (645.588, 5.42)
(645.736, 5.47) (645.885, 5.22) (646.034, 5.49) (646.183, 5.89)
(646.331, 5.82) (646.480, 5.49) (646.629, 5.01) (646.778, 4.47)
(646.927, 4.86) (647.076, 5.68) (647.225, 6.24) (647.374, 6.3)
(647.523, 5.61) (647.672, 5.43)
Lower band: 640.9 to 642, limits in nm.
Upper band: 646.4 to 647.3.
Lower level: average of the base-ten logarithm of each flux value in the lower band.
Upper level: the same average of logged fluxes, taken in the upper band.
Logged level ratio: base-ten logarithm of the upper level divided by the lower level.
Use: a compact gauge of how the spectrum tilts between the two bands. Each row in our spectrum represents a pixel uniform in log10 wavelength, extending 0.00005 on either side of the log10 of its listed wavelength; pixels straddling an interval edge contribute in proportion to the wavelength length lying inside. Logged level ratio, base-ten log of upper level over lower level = -0.015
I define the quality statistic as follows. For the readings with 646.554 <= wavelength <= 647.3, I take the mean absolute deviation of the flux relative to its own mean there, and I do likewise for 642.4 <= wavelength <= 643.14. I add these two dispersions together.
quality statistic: 1.0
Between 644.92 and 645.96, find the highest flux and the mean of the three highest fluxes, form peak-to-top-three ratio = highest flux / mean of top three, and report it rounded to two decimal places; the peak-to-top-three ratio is 1.02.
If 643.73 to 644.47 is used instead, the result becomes 1.08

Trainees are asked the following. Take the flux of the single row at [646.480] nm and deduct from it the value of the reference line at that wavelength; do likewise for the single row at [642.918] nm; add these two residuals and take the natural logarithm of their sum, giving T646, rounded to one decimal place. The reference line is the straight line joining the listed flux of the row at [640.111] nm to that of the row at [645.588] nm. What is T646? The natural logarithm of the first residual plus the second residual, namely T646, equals -2.9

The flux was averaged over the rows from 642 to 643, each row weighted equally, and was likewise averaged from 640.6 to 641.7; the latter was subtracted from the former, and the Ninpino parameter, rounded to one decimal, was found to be -0.2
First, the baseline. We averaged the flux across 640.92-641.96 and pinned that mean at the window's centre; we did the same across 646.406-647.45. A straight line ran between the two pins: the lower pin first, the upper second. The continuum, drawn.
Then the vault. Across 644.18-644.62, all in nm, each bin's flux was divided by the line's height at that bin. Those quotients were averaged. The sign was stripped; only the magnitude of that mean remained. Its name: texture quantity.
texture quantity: 1.09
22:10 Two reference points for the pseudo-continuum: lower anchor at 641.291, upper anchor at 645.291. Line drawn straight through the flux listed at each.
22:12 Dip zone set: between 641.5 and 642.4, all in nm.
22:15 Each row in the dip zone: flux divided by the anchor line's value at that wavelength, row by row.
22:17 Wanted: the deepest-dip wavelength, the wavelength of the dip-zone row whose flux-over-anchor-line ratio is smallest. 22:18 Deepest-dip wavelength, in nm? 642.178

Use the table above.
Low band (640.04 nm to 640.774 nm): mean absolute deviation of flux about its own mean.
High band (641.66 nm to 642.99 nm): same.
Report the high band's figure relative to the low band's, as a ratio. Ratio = 0.9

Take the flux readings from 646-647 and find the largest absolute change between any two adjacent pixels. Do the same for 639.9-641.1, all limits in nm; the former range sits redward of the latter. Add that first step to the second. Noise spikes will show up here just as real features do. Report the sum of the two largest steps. 0.98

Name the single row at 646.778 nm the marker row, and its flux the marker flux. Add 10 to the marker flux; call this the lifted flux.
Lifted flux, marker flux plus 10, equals 14.5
